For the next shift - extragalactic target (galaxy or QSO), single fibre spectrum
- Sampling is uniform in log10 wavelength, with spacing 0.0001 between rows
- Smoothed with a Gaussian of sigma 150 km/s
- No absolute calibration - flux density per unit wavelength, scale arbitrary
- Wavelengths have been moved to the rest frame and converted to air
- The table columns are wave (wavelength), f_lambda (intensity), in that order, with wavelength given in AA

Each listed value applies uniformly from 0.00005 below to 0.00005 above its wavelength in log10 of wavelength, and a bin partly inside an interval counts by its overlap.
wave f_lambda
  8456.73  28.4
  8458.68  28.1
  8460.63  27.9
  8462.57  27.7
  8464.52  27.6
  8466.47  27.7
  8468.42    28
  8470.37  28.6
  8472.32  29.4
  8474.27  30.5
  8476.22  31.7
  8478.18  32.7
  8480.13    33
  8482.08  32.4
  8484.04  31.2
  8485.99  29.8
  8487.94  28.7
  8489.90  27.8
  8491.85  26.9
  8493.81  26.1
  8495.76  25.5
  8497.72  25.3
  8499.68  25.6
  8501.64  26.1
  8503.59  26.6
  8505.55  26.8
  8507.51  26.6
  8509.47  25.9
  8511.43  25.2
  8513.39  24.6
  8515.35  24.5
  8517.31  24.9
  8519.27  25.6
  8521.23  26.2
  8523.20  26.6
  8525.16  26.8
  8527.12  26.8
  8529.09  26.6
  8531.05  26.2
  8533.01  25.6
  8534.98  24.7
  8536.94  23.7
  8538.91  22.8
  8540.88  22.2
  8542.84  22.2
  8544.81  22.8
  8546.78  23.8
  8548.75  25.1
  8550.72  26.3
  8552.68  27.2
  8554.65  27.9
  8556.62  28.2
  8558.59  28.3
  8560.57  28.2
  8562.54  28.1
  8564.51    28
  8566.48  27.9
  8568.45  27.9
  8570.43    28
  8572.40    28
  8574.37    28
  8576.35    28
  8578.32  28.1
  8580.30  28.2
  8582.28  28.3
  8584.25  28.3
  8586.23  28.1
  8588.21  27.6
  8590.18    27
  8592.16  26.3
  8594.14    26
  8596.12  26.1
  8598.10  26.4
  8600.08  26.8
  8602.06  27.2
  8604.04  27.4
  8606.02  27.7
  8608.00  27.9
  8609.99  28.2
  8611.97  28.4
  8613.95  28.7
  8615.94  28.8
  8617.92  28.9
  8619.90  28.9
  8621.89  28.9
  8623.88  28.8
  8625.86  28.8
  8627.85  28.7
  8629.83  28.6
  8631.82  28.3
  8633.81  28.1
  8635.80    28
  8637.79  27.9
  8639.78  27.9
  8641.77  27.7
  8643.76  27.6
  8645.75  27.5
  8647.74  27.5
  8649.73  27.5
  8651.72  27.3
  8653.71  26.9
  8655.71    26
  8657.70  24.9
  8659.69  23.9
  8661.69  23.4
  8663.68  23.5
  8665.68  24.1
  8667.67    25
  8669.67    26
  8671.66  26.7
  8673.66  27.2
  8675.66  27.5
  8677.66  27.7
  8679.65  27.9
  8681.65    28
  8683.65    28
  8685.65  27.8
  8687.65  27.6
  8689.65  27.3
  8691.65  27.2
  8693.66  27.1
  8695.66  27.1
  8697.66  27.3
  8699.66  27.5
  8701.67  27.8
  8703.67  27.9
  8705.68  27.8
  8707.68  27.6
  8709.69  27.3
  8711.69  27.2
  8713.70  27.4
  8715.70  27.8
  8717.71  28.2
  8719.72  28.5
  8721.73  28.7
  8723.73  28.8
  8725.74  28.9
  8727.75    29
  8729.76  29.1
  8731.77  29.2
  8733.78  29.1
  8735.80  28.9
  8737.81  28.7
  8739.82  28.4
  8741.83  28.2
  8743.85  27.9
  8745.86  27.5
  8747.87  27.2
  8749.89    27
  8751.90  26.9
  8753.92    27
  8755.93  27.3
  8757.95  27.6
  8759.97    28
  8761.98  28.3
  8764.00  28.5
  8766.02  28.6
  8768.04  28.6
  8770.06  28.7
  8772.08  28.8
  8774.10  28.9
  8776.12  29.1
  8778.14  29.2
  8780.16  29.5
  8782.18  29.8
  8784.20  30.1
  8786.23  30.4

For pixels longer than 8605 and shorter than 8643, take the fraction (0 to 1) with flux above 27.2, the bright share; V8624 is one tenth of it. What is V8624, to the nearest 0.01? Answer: 0.10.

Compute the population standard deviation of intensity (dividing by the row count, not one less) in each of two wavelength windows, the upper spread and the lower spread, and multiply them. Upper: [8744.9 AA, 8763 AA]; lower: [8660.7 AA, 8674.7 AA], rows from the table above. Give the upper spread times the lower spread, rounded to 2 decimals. 0.64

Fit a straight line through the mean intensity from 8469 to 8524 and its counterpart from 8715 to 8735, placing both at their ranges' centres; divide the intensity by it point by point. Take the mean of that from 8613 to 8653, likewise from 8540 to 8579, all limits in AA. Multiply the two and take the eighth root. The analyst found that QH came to 0.9939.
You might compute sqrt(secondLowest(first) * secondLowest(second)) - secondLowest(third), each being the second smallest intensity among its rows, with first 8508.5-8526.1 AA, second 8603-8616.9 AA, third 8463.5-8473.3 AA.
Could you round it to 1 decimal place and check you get -1.6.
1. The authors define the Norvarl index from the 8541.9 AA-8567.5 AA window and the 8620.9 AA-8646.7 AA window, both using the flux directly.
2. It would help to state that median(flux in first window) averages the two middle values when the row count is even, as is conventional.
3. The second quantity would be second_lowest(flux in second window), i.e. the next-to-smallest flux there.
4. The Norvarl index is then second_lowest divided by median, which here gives 0.99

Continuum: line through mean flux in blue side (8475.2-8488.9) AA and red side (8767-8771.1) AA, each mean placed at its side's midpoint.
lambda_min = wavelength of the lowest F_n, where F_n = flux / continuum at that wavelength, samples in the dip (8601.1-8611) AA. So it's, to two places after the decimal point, 8602.06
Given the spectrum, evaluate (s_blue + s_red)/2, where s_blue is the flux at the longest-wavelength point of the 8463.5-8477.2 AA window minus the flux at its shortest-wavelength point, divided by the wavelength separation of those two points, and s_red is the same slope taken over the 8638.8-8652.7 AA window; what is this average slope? 0.15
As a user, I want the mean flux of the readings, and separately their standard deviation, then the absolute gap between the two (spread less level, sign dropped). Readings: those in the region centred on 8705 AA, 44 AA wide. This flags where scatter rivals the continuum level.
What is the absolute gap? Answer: 27.2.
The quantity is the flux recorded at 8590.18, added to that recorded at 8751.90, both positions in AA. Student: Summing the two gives 53.9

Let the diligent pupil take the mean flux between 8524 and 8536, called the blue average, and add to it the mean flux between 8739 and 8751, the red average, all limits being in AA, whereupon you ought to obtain 53.8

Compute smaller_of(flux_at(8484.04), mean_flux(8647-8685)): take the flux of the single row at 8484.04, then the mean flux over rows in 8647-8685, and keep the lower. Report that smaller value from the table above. 26.3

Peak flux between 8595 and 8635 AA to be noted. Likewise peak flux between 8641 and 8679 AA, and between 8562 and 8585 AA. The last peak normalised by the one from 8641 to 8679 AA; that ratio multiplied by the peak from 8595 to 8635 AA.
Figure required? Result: 29.5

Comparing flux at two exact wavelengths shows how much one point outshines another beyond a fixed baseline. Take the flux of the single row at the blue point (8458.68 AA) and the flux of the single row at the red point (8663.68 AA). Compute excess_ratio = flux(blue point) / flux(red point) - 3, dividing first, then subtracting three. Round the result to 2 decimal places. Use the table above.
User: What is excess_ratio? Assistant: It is -1.80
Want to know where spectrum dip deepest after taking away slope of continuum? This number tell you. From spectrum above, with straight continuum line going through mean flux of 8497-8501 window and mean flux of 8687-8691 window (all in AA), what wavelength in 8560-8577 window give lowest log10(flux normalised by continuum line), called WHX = 8568.45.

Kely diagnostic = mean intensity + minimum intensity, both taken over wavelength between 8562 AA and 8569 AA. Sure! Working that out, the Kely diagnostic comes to 55.9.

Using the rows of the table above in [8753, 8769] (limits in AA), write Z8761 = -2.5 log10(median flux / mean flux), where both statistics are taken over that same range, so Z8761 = -0.006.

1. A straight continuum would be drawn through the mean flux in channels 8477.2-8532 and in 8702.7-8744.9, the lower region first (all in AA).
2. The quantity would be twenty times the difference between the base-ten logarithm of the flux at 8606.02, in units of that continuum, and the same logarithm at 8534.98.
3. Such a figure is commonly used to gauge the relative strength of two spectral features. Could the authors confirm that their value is 0.9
